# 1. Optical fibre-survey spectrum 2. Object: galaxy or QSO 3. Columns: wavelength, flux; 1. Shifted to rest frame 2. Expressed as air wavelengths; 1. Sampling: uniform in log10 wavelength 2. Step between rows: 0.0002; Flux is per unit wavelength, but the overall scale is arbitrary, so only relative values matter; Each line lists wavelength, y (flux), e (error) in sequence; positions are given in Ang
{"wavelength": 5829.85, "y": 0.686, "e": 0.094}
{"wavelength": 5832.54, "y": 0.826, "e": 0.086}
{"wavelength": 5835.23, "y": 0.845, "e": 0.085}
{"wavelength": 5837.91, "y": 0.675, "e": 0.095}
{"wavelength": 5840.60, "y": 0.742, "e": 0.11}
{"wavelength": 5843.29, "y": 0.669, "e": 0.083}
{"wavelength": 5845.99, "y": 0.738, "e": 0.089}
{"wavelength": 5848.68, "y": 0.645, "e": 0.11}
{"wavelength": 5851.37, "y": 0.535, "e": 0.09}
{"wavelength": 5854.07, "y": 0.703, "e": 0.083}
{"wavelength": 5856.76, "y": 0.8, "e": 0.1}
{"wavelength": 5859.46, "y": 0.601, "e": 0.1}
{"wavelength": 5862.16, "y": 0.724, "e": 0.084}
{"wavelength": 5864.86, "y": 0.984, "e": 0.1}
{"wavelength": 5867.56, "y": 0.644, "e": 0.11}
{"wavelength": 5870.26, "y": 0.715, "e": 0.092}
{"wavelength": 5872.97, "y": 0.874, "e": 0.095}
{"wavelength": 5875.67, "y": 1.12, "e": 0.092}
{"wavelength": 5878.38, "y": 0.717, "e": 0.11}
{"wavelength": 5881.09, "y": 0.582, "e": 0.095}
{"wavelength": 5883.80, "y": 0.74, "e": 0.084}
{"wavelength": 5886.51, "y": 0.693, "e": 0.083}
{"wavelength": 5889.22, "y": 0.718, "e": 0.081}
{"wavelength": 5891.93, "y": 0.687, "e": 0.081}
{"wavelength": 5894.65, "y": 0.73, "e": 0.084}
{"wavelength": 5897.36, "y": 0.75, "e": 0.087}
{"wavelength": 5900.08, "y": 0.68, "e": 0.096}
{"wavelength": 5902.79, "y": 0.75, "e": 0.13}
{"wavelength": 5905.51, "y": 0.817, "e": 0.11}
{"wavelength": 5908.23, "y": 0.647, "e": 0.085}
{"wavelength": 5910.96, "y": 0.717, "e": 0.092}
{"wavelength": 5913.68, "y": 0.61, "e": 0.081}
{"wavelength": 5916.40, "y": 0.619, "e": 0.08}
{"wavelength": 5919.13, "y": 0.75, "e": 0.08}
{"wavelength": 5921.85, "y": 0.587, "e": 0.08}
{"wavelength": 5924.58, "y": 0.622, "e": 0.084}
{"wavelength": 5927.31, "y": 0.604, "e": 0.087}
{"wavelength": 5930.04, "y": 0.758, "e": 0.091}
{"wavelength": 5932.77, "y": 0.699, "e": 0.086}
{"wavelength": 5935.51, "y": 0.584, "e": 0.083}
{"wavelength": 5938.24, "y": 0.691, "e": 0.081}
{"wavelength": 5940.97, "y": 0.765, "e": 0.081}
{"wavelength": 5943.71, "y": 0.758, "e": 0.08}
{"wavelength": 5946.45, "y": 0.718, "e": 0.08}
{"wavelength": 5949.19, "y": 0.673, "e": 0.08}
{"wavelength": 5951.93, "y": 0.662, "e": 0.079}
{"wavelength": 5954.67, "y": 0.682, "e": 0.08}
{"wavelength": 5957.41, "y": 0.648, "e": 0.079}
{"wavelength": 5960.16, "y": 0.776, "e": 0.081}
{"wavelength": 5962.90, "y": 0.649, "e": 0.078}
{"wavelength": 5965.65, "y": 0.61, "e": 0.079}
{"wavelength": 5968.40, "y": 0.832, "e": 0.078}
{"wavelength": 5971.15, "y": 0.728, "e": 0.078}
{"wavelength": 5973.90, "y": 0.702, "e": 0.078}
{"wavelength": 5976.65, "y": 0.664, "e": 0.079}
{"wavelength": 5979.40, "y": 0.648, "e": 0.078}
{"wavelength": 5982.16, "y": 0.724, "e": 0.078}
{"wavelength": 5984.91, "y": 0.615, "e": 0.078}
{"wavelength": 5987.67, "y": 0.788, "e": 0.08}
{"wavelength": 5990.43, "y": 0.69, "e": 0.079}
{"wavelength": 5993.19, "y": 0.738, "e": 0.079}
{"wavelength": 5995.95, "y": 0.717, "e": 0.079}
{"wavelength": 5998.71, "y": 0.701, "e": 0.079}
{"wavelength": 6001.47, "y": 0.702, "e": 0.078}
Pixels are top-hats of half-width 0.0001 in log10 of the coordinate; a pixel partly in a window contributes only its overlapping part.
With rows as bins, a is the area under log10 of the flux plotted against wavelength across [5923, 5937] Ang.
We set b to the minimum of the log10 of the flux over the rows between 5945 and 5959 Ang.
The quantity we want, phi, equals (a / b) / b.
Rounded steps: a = -2.6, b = -0.19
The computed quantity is -74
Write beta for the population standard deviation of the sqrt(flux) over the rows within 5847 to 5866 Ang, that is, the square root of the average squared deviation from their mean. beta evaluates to 0.079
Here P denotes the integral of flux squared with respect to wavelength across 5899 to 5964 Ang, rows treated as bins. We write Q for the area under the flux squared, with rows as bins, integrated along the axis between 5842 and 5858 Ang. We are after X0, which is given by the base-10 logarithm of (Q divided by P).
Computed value -0.61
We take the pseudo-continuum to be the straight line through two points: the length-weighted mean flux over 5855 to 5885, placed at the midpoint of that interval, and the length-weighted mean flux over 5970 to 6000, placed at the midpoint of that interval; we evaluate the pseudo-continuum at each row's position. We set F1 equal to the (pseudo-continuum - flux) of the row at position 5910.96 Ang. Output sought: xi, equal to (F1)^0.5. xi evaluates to 0.17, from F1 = 0.03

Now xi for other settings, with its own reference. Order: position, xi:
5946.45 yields 0.08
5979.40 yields 0.24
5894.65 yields 0.16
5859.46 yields 0.42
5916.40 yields 0.35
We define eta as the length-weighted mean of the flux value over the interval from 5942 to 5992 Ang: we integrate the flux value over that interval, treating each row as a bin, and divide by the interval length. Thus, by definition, 0.699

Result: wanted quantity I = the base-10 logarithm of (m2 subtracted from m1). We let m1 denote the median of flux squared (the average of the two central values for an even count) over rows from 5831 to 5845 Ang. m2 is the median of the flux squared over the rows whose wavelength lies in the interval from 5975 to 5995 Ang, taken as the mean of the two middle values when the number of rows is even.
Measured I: -1.13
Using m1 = 0.551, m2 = 0.48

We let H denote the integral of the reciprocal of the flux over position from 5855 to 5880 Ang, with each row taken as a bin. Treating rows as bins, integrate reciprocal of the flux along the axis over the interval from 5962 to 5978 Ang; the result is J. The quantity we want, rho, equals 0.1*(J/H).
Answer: 0.07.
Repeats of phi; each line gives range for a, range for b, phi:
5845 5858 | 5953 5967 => -48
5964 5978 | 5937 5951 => -73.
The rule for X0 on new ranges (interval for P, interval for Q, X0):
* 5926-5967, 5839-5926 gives 0.37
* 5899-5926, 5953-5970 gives -0.18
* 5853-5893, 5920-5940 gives -0.43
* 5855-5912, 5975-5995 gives -0.52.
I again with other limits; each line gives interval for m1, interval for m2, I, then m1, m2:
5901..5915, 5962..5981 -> -1.14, 0.514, 0.44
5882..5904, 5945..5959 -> -1.15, 0.524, 0.45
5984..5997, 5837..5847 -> -1.86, 0.514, 0.50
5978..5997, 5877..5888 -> -1.77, 0.514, 0.50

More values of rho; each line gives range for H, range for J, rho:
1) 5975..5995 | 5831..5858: 0.13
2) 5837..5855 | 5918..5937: 0.11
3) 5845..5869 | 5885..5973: 0.37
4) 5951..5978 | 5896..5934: 0.14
